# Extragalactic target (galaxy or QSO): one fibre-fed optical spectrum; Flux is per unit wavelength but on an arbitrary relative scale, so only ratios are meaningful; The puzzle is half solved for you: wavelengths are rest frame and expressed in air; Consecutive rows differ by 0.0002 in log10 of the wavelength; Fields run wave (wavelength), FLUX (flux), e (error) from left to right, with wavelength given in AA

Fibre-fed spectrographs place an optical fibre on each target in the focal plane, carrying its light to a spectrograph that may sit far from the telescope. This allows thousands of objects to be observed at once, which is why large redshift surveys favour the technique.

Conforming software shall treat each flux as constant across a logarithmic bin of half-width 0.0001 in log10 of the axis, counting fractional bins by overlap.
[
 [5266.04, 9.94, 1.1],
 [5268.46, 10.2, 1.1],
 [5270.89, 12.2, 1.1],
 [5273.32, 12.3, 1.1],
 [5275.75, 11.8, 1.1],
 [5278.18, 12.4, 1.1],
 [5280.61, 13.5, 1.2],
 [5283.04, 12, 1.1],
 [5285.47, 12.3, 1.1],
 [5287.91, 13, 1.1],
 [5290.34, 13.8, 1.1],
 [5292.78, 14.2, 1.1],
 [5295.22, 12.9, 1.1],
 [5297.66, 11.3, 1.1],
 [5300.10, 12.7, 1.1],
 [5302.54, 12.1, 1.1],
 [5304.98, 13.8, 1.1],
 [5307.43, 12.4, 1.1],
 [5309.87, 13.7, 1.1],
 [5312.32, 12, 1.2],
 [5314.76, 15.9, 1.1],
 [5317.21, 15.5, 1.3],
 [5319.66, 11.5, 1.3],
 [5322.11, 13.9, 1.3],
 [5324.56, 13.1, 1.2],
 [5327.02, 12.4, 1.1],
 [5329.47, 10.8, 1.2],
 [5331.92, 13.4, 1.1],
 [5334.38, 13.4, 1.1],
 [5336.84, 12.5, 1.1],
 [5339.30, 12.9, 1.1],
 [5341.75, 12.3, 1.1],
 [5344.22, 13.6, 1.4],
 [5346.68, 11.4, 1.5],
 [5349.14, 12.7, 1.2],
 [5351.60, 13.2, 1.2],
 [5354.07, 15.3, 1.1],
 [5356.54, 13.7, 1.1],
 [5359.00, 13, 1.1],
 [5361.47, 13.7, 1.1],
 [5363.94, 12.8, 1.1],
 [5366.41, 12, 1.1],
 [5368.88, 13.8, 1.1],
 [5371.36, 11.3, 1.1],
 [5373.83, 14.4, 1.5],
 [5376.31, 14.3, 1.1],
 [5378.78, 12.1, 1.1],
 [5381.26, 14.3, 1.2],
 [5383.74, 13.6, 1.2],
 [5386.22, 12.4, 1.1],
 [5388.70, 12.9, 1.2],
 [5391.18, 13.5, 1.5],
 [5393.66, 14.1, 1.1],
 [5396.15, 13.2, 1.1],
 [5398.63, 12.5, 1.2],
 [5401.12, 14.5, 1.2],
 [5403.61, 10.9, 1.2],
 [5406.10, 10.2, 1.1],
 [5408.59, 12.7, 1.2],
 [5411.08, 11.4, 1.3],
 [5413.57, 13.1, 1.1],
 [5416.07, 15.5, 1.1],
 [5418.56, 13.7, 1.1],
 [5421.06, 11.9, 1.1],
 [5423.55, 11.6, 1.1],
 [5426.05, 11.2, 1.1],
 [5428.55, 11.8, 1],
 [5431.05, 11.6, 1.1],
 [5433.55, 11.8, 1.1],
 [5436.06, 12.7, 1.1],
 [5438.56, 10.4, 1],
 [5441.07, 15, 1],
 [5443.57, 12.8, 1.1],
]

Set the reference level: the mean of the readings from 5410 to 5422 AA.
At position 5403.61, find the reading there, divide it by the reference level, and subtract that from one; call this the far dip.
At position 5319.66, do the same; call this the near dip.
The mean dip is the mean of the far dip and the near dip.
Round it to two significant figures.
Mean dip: 0.15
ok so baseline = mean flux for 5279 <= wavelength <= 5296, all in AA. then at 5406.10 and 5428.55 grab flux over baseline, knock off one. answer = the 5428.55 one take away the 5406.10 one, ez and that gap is 0.12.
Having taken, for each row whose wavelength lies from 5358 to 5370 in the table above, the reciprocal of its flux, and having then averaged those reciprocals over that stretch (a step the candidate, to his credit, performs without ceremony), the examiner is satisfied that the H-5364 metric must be 0.0768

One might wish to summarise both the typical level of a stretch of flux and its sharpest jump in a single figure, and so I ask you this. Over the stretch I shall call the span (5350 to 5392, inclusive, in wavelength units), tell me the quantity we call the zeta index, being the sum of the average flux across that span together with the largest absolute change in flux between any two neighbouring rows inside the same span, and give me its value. 16.4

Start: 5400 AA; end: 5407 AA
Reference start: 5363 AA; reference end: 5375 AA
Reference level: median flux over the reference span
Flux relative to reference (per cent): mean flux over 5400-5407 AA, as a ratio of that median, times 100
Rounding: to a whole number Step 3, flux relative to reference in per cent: 93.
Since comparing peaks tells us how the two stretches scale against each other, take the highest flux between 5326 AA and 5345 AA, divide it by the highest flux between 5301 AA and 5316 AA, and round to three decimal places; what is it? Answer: 0.855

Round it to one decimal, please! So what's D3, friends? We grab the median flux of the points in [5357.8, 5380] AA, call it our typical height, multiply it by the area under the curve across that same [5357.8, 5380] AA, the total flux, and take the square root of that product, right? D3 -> 61.4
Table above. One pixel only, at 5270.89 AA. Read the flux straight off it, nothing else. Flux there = 12.2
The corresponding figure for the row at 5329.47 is 10.8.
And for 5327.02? 12.4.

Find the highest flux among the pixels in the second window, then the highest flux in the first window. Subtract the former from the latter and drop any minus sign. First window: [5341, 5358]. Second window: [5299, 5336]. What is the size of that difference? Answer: 0.60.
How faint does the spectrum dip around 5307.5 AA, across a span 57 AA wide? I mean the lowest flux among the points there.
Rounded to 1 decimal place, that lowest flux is 10.8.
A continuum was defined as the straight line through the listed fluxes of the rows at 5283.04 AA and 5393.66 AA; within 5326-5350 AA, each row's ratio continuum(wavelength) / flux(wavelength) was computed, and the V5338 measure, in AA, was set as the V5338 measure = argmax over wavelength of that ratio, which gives 5329.47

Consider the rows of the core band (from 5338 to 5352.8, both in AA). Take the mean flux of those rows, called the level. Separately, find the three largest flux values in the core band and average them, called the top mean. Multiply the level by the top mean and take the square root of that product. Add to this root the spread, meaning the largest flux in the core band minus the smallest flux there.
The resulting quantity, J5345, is 15.2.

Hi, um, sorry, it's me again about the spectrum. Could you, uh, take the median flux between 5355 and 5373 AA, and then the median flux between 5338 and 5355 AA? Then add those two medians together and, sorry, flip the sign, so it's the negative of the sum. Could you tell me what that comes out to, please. -25.9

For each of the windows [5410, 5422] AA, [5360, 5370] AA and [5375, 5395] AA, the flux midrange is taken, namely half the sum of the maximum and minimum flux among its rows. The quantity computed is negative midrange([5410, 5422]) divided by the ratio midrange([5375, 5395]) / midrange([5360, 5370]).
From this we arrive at -13.1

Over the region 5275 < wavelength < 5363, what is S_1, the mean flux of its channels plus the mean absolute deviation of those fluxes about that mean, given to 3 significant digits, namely 13.9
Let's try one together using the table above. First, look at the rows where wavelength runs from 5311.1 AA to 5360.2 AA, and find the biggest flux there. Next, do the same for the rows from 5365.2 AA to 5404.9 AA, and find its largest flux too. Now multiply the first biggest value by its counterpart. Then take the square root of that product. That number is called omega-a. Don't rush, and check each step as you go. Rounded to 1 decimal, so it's 15.2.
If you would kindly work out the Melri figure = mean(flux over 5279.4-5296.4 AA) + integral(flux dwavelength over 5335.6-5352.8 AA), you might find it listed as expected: 231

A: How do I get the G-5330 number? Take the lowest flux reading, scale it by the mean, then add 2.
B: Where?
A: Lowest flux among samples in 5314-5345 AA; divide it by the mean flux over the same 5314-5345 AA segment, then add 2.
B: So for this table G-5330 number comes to 2.82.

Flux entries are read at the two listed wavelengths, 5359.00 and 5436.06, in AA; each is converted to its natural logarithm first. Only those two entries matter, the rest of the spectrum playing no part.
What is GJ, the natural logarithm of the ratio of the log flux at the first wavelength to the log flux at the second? 0.01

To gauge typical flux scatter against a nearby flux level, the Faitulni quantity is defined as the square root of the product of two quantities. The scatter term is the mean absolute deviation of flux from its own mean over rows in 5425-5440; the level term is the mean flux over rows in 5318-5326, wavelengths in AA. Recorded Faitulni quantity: 2.6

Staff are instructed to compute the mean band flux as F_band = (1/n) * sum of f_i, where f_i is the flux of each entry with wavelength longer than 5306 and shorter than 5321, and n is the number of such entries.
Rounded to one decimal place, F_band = 13.5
